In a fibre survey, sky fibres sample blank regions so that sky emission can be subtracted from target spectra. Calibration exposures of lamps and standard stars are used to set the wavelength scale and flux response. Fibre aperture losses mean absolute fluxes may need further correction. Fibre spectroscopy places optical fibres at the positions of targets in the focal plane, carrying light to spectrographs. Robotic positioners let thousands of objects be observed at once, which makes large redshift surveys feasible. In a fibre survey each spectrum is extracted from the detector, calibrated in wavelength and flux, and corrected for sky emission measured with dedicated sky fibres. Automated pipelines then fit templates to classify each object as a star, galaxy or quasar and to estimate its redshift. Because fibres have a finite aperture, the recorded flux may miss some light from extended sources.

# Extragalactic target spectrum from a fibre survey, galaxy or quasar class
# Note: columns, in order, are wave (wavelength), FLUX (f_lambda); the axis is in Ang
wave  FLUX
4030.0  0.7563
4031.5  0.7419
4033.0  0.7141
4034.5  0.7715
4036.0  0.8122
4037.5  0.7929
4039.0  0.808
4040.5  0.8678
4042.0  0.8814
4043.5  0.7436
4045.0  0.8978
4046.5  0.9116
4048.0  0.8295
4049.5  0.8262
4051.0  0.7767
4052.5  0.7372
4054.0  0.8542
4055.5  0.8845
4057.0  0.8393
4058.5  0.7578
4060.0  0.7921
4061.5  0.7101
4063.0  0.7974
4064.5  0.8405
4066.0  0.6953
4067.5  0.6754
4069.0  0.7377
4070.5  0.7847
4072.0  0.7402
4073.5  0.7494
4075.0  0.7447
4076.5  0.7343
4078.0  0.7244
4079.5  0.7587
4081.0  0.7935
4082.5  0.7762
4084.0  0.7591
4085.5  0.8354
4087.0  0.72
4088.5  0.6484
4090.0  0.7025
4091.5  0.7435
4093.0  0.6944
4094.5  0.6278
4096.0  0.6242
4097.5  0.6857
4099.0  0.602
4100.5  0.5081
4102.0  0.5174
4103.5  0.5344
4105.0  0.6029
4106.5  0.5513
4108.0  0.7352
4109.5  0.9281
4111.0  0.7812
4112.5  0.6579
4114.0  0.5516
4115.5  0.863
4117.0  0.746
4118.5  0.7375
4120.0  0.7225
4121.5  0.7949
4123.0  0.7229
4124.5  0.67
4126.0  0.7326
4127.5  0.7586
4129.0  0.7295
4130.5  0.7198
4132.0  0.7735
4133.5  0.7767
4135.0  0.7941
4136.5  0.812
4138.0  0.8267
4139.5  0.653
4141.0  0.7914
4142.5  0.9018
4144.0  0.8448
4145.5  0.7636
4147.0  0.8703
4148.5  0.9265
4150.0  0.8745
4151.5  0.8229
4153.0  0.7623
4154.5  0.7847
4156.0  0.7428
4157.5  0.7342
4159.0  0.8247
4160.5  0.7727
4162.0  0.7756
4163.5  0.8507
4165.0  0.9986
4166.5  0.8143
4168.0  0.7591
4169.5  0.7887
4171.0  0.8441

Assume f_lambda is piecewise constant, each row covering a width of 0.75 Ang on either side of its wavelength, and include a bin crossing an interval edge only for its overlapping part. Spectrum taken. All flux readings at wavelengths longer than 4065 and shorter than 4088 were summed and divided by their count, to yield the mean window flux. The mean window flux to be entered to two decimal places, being 0.75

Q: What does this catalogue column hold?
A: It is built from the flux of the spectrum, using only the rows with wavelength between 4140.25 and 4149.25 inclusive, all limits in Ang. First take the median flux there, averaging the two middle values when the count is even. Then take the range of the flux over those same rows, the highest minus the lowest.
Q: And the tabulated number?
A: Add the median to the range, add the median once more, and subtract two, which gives -0.12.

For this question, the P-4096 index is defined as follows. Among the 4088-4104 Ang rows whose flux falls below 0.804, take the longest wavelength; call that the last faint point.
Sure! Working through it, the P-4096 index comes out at 4103.5 Ang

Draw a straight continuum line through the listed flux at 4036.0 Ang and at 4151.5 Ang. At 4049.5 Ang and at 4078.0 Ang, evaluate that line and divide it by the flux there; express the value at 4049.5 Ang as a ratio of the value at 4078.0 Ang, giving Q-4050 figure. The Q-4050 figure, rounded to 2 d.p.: 0.87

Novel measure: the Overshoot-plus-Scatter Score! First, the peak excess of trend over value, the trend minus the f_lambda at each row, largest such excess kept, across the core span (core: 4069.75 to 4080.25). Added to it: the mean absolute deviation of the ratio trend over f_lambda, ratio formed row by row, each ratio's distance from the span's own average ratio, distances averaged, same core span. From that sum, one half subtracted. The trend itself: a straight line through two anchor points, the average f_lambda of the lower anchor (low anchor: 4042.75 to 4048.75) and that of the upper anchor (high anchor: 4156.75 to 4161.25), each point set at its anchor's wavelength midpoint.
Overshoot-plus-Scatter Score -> -0.38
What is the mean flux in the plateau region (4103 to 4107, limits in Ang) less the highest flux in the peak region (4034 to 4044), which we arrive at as -0.32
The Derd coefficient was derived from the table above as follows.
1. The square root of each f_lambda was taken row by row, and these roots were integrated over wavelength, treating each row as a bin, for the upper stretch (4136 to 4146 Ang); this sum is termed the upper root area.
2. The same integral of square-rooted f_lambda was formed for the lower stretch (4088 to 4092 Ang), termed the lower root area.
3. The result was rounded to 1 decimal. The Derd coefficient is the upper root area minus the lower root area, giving 5.6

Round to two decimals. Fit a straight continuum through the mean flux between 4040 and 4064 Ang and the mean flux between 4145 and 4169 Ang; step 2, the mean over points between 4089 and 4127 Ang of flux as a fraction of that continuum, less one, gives -0.17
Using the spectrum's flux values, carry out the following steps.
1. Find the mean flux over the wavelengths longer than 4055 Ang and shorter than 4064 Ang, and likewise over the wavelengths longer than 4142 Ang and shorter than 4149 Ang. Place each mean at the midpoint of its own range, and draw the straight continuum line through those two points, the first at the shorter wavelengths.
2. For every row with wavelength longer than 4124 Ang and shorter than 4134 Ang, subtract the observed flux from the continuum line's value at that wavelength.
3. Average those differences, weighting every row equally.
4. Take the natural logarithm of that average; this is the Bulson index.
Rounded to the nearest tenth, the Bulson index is -2.2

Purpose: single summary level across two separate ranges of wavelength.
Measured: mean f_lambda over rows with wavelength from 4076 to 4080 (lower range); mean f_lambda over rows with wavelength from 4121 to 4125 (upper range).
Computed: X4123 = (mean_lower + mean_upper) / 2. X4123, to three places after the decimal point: 0.734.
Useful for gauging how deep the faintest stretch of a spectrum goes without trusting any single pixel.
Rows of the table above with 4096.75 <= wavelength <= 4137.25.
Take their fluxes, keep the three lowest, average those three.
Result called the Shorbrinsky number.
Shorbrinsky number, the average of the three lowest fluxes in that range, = 0.52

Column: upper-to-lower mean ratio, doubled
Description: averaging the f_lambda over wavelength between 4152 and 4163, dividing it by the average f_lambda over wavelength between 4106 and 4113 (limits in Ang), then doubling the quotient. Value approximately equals 2.1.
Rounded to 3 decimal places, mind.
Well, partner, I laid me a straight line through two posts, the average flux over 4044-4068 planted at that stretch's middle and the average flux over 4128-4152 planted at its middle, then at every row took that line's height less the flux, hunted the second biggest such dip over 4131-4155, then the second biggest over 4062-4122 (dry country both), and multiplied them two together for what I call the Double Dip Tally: 0.012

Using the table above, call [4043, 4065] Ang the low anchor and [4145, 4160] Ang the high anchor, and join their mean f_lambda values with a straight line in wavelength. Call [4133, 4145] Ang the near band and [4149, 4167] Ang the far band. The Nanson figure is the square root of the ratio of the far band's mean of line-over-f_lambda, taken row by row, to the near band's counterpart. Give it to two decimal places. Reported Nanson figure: 0.99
